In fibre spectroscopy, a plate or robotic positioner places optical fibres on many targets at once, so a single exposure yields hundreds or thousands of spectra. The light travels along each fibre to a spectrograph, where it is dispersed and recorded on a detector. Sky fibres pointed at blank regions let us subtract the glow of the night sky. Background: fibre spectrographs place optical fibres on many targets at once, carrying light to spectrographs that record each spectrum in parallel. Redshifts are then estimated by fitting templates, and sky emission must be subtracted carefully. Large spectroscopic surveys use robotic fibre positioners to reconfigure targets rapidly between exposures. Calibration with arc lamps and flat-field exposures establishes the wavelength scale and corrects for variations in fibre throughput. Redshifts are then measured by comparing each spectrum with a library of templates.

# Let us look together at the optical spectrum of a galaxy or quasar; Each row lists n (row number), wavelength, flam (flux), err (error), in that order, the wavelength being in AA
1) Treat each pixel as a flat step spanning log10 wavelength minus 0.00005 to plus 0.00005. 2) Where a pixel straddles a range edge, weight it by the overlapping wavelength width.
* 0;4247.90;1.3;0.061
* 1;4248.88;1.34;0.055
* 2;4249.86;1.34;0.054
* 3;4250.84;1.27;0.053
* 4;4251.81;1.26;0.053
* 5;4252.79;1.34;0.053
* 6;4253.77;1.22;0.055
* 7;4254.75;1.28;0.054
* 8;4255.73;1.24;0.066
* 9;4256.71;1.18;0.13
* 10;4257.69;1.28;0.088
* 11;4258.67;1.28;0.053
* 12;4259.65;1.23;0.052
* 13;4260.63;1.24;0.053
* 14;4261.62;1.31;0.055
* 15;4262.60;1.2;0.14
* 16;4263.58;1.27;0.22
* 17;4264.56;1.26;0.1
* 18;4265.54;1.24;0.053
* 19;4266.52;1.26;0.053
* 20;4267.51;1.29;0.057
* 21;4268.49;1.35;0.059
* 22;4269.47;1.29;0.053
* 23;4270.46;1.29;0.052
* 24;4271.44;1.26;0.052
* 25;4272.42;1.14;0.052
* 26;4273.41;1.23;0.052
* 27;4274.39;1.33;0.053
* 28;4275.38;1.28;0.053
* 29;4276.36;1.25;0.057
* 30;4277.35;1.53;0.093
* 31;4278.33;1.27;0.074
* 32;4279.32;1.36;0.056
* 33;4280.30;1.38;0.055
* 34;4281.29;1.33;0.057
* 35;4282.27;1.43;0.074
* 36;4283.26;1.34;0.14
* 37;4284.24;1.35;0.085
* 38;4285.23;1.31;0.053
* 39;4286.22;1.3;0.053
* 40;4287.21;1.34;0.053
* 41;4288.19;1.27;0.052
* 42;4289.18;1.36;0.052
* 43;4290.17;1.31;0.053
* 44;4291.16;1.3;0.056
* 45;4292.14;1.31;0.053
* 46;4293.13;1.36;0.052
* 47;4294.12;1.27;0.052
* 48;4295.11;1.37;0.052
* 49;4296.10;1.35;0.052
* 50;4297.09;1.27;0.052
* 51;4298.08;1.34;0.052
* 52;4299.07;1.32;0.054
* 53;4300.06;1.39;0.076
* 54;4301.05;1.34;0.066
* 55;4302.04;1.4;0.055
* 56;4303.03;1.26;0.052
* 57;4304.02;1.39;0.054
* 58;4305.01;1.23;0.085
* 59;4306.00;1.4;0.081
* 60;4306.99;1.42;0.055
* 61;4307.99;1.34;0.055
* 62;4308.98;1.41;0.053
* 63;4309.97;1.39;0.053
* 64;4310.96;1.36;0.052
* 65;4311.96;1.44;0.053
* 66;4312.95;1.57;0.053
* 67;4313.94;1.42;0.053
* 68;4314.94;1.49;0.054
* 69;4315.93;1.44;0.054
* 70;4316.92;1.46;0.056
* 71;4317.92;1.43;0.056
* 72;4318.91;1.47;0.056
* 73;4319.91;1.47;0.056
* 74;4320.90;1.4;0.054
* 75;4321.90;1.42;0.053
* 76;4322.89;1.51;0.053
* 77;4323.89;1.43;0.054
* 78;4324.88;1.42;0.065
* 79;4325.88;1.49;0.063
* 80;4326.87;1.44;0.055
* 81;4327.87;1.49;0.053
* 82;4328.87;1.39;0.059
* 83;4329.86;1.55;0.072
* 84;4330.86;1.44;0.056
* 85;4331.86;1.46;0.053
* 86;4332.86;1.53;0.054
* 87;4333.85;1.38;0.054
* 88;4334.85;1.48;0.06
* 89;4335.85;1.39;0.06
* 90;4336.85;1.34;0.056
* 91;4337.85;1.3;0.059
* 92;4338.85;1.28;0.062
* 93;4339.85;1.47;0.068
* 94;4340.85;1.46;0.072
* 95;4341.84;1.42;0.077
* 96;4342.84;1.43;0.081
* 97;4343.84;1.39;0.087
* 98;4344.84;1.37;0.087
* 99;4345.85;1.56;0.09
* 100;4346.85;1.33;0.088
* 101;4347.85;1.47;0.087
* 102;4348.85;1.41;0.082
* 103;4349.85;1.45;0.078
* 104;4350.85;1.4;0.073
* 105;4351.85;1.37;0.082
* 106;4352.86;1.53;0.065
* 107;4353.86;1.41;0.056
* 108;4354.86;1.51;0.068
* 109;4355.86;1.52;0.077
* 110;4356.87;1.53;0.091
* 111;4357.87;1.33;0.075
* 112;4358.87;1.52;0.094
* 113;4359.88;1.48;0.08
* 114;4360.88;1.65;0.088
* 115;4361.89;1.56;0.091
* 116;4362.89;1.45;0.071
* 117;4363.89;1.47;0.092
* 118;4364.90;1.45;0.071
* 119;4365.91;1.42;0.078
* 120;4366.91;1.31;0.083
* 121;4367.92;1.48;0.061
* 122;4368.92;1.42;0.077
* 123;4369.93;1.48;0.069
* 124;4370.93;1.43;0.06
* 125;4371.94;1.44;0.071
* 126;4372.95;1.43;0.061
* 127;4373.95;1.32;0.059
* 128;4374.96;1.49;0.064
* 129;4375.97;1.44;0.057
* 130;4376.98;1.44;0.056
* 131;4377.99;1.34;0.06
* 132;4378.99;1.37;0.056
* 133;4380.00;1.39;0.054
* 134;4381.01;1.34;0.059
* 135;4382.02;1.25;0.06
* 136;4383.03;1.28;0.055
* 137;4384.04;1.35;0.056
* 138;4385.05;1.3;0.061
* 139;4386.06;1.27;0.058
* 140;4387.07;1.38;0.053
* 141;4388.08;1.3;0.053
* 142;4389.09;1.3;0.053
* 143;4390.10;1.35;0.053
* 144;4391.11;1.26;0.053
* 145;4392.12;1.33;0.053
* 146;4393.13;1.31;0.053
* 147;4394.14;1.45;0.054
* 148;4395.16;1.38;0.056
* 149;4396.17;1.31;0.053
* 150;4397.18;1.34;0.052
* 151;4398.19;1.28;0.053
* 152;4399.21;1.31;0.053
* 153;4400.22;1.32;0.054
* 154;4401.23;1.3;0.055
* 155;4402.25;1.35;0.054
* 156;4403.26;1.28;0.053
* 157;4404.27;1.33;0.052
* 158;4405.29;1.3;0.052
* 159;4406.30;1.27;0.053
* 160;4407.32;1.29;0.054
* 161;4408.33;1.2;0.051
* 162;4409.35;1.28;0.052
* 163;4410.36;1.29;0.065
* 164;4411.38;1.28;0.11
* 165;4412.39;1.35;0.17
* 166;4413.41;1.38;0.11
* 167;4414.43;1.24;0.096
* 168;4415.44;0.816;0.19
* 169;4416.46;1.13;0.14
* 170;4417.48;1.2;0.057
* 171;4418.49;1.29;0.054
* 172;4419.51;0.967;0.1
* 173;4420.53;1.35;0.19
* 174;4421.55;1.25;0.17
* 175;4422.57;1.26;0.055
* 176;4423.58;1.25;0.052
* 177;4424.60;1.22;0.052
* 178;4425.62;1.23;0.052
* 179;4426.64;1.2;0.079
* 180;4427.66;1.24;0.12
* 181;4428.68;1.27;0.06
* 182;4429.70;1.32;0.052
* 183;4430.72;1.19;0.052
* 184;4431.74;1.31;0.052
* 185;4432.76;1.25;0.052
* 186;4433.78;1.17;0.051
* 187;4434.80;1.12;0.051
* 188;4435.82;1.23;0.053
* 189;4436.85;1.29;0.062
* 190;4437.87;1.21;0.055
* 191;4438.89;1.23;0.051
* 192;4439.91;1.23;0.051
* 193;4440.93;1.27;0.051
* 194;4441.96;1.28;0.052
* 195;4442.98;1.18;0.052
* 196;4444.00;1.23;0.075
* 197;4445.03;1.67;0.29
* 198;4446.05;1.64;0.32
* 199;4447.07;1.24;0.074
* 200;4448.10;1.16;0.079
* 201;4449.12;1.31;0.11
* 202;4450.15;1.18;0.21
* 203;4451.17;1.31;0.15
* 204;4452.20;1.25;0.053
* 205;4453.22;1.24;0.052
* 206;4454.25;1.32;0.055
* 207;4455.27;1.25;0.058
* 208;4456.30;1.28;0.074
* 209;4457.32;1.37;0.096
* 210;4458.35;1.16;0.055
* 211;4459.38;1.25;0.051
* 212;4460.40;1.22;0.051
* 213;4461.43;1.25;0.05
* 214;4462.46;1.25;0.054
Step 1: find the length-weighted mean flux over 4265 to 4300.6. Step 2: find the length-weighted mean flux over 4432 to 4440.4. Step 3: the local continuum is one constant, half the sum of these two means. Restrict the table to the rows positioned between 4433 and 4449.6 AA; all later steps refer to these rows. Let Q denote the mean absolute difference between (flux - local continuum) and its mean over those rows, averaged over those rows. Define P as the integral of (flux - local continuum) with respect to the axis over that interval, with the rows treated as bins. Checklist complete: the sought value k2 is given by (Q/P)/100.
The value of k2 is 0.0055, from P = 0.18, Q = 0.100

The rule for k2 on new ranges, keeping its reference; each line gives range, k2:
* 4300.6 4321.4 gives 0.0002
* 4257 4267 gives -0.0020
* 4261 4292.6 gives 0.0004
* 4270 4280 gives 0.0024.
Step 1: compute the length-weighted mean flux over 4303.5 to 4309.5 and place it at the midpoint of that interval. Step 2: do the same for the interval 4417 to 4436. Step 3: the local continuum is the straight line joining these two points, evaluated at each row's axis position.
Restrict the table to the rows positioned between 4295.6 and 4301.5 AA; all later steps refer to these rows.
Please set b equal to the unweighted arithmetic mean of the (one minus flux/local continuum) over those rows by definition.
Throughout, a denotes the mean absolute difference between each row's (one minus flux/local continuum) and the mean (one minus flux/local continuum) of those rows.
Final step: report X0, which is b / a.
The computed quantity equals 1.4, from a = 0.020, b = 0.03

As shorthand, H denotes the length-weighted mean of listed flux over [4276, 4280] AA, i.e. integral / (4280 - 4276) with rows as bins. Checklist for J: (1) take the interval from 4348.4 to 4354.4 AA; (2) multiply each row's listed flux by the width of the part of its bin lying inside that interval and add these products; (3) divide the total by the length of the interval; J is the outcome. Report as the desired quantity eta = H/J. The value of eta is 0.95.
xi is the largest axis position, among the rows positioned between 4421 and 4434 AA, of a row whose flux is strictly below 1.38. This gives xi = 4433.78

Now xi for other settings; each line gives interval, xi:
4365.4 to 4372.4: 4366.91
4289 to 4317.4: 4310.96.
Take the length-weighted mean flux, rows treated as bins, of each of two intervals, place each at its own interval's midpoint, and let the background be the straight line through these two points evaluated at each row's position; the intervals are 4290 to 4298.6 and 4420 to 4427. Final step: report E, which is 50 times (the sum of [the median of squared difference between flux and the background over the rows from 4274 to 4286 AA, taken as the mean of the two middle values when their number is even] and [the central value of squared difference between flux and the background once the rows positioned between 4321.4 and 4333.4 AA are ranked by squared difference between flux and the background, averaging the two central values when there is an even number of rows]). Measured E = 1.2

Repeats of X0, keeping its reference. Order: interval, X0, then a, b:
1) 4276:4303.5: 1.1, 0.031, 0.03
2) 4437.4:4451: -0.8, 0.095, -0.07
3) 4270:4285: 1.1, 0.051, 0.06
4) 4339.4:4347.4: -2.1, 0.038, -0.08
